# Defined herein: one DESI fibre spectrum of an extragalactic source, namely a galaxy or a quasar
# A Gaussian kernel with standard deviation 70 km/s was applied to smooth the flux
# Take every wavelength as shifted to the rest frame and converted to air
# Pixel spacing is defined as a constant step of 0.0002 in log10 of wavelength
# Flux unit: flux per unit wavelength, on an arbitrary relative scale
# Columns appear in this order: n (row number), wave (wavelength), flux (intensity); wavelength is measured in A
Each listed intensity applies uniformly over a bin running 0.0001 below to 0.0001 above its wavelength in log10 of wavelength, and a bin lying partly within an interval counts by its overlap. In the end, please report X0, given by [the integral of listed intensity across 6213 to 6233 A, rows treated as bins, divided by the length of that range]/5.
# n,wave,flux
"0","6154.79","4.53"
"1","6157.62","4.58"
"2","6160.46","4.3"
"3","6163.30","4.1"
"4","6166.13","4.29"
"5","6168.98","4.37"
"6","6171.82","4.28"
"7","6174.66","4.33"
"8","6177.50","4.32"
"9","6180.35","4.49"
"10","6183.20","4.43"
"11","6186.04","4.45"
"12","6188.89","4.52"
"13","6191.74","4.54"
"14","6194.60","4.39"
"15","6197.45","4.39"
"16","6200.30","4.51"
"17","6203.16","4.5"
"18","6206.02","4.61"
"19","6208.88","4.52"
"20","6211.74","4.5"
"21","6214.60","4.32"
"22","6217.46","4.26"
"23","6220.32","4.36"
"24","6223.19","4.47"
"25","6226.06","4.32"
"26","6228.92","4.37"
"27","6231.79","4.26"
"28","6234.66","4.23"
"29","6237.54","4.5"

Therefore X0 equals 0.87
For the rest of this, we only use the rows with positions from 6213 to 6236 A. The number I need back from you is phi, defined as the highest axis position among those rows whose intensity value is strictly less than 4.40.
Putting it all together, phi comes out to 6234.66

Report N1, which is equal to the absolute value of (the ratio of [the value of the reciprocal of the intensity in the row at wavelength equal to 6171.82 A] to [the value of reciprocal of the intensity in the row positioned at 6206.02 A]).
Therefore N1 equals 1.08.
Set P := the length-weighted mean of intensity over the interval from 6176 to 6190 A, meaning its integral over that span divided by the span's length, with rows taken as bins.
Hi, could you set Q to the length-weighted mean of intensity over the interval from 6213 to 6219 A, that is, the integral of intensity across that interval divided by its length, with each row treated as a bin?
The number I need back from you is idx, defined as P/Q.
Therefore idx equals 1.03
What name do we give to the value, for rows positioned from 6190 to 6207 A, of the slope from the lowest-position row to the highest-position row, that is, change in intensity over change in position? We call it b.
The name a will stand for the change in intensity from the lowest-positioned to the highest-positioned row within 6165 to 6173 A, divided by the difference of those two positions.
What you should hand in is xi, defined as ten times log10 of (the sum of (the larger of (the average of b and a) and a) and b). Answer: -21.9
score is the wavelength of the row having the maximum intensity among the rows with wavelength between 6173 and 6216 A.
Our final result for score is 6206.02 A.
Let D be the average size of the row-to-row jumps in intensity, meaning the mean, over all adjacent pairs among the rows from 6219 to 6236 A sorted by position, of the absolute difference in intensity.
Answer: 0.090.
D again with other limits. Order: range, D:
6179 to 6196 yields 0.064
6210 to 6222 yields 0.113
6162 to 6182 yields 0.098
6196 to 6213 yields 0.070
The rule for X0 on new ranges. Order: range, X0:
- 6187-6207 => 0.90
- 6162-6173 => 0.85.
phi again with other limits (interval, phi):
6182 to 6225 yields 6220.32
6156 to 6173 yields 6171.82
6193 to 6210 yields 6197.45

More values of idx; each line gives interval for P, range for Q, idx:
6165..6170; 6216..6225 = 0.99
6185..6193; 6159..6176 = 1.05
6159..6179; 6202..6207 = 0.94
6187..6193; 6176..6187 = 1.02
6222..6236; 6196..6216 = 0.97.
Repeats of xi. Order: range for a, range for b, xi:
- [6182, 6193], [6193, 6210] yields -16.6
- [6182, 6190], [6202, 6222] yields -21.2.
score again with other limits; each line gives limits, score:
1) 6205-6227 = 6206.02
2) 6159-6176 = 6168.98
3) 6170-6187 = 6180.35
